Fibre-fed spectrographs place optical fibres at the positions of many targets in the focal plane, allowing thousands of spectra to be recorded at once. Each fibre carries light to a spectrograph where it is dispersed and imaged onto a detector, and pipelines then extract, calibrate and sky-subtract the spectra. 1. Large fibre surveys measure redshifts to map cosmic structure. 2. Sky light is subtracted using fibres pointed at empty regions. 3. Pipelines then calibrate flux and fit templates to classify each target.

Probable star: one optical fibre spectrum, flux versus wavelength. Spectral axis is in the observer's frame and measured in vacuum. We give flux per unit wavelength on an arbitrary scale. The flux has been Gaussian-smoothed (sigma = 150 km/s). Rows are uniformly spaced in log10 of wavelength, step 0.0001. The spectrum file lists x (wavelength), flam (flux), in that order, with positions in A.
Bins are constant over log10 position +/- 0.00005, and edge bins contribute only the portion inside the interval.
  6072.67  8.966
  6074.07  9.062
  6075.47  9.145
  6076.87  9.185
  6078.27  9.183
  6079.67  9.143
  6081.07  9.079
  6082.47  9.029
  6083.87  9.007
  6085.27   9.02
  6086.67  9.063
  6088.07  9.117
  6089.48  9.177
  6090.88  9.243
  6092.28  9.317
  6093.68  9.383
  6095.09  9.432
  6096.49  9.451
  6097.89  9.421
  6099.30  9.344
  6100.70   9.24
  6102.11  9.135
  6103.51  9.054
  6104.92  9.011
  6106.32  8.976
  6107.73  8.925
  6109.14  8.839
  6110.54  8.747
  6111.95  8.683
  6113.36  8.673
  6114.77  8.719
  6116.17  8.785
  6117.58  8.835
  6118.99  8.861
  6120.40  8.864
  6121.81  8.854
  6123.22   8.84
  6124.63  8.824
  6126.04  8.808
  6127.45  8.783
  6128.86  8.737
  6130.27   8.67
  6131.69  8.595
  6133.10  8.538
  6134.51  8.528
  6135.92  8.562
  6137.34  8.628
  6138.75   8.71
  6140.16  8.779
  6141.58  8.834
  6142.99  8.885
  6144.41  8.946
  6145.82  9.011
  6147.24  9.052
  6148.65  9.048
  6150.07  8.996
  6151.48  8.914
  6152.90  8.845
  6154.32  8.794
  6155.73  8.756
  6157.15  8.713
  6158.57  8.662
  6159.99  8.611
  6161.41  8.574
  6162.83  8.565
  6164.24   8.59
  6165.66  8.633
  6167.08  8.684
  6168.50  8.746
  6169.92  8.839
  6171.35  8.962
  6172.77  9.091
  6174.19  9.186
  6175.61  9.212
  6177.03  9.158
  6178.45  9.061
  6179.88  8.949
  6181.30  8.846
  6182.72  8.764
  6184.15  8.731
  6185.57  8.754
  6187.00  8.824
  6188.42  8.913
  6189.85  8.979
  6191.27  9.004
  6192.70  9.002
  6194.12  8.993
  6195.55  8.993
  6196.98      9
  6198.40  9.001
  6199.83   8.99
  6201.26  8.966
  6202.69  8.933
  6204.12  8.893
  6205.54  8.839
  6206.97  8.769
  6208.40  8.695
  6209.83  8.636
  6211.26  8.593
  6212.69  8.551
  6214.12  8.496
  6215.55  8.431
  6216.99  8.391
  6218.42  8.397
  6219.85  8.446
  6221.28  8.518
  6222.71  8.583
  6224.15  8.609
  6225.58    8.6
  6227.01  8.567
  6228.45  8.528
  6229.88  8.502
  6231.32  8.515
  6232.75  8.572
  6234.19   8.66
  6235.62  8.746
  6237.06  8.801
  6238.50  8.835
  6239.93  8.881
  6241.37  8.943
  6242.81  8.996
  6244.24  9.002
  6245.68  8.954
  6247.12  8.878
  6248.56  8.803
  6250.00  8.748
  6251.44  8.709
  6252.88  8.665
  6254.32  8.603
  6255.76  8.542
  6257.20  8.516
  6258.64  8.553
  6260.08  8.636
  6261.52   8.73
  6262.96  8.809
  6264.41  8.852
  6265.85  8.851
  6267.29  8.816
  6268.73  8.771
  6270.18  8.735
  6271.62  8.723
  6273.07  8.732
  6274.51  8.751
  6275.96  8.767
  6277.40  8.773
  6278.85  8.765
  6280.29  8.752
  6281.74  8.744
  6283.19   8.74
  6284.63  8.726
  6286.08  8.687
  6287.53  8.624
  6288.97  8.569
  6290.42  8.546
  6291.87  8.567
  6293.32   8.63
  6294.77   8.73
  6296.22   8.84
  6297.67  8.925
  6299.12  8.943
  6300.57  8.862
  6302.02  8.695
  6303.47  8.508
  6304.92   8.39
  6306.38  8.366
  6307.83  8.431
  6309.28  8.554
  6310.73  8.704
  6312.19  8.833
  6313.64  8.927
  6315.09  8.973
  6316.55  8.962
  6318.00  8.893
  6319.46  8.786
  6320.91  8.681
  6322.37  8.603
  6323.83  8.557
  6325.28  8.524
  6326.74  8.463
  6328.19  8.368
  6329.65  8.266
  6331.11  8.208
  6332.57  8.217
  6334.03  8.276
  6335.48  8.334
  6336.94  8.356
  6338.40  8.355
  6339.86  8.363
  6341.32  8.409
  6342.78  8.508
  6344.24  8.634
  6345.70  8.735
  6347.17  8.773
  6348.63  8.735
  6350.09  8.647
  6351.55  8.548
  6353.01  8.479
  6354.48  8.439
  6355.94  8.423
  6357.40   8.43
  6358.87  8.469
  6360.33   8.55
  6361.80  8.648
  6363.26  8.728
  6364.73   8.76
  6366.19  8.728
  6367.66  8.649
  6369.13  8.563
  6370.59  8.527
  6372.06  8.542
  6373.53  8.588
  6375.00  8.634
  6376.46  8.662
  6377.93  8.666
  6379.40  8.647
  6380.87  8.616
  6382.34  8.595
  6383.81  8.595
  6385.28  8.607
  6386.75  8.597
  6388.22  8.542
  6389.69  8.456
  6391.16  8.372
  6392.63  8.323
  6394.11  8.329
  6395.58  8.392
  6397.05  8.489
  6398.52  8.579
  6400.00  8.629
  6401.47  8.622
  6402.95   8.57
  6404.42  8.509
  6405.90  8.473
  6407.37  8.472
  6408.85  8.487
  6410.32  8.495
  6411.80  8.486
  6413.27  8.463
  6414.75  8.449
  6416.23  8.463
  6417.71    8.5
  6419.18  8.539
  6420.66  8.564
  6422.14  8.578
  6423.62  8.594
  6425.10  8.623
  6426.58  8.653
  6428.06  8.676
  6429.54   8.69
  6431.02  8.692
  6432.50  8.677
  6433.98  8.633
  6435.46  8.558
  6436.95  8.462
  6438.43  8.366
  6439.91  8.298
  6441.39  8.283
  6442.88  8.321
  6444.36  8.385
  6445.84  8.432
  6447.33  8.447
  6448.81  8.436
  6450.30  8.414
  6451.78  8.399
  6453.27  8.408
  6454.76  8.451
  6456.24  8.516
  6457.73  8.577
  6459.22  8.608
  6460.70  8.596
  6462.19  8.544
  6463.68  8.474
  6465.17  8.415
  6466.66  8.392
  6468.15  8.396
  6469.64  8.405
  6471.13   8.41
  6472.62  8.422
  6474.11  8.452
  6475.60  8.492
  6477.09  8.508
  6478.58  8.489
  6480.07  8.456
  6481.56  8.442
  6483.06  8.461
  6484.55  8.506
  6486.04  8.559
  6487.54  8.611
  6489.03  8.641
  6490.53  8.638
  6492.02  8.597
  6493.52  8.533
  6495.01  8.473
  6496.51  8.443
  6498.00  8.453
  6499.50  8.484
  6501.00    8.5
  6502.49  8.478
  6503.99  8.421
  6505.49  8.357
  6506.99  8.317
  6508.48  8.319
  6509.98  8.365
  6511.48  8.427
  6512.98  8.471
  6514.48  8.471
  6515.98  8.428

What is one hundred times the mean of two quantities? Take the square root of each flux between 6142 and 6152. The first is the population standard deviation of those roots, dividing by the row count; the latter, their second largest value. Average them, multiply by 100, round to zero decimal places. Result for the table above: 151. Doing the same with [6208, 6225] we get 148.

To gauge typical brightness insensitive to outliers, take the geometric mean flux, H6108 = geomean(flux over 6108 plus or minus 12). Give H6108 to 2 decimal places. 8.98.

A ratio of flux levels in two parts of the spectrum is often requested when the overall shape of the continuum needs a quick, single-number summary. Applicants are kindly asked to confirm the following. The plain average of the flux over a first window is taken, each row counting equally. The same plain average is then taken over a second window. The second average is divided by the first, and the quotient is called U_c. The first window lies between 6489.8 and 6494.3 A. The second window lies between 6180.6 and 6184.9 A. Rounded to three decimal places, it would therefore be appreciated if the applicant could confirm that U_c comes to 1.022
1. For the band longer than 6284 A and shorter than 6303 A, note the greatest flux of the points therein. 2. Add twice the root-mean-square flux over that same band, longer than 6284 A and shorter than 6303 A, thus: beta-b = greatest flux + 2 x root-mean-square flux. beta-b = 26.4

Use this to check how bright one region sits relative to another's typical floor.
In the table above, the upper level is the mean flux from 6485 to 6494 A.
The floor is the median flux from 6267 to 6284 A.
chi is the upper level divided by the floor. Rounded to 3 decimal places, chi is 0.982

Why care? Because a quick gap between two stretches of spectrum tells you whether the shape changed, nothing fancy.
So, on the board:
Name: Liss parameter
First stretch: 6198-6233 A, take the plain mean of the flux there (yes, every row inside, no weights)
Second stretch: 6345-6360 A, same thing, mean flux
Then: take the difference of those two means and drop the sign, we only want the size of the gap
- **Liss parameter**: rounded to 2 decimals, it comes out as 0.07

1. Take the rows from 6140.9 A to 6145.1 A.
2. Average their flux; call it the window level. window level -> 8.89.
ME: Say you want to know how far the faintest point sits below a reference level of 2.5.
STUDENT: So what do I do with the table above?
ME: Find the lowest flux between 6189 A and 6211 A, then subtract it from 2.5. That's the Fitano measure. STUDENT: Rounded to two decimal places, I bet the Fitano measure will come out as -6.14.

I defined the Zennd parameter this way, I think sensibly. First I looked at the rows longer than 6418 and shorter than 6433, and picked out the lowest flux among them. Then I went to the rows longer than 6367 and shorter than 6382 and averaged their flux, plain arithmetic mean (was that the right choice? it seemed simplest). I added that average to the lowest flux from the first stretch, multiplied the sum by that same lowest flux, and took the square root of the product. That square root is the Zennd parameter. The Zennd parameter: 12.1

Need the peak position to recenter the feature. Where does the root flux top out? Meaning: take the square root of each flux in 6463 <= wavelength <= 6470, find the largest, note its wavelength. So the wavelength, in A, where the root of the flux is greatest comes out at 6463.68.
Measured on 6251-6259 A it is 6251.44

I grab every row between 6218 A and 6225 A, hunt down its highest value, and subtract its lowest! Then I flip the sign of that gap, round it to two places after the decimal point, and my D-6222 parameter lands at -0.21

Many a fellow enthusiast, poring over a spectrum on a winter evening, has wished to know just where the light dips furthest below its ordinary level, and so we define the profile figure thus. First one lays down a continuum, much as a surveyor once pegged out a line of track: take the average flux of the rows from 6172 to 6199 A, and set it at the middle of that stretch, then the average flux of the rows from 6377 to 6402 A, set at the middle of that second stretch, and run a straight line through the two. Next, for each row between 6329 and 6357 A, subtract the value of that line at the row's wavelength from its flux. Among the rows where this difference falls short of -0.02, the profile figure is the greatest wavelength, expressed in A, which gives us 6355.94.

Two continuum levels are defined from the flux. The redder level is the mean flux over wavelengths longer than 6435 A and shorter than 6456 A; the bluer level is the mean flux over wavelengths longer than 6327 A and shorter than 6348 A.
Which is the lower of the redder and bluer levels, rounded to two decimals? 8.40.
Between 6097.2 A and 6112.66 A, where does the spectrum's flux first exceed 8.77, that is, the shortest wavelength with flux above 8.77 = 6097.89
